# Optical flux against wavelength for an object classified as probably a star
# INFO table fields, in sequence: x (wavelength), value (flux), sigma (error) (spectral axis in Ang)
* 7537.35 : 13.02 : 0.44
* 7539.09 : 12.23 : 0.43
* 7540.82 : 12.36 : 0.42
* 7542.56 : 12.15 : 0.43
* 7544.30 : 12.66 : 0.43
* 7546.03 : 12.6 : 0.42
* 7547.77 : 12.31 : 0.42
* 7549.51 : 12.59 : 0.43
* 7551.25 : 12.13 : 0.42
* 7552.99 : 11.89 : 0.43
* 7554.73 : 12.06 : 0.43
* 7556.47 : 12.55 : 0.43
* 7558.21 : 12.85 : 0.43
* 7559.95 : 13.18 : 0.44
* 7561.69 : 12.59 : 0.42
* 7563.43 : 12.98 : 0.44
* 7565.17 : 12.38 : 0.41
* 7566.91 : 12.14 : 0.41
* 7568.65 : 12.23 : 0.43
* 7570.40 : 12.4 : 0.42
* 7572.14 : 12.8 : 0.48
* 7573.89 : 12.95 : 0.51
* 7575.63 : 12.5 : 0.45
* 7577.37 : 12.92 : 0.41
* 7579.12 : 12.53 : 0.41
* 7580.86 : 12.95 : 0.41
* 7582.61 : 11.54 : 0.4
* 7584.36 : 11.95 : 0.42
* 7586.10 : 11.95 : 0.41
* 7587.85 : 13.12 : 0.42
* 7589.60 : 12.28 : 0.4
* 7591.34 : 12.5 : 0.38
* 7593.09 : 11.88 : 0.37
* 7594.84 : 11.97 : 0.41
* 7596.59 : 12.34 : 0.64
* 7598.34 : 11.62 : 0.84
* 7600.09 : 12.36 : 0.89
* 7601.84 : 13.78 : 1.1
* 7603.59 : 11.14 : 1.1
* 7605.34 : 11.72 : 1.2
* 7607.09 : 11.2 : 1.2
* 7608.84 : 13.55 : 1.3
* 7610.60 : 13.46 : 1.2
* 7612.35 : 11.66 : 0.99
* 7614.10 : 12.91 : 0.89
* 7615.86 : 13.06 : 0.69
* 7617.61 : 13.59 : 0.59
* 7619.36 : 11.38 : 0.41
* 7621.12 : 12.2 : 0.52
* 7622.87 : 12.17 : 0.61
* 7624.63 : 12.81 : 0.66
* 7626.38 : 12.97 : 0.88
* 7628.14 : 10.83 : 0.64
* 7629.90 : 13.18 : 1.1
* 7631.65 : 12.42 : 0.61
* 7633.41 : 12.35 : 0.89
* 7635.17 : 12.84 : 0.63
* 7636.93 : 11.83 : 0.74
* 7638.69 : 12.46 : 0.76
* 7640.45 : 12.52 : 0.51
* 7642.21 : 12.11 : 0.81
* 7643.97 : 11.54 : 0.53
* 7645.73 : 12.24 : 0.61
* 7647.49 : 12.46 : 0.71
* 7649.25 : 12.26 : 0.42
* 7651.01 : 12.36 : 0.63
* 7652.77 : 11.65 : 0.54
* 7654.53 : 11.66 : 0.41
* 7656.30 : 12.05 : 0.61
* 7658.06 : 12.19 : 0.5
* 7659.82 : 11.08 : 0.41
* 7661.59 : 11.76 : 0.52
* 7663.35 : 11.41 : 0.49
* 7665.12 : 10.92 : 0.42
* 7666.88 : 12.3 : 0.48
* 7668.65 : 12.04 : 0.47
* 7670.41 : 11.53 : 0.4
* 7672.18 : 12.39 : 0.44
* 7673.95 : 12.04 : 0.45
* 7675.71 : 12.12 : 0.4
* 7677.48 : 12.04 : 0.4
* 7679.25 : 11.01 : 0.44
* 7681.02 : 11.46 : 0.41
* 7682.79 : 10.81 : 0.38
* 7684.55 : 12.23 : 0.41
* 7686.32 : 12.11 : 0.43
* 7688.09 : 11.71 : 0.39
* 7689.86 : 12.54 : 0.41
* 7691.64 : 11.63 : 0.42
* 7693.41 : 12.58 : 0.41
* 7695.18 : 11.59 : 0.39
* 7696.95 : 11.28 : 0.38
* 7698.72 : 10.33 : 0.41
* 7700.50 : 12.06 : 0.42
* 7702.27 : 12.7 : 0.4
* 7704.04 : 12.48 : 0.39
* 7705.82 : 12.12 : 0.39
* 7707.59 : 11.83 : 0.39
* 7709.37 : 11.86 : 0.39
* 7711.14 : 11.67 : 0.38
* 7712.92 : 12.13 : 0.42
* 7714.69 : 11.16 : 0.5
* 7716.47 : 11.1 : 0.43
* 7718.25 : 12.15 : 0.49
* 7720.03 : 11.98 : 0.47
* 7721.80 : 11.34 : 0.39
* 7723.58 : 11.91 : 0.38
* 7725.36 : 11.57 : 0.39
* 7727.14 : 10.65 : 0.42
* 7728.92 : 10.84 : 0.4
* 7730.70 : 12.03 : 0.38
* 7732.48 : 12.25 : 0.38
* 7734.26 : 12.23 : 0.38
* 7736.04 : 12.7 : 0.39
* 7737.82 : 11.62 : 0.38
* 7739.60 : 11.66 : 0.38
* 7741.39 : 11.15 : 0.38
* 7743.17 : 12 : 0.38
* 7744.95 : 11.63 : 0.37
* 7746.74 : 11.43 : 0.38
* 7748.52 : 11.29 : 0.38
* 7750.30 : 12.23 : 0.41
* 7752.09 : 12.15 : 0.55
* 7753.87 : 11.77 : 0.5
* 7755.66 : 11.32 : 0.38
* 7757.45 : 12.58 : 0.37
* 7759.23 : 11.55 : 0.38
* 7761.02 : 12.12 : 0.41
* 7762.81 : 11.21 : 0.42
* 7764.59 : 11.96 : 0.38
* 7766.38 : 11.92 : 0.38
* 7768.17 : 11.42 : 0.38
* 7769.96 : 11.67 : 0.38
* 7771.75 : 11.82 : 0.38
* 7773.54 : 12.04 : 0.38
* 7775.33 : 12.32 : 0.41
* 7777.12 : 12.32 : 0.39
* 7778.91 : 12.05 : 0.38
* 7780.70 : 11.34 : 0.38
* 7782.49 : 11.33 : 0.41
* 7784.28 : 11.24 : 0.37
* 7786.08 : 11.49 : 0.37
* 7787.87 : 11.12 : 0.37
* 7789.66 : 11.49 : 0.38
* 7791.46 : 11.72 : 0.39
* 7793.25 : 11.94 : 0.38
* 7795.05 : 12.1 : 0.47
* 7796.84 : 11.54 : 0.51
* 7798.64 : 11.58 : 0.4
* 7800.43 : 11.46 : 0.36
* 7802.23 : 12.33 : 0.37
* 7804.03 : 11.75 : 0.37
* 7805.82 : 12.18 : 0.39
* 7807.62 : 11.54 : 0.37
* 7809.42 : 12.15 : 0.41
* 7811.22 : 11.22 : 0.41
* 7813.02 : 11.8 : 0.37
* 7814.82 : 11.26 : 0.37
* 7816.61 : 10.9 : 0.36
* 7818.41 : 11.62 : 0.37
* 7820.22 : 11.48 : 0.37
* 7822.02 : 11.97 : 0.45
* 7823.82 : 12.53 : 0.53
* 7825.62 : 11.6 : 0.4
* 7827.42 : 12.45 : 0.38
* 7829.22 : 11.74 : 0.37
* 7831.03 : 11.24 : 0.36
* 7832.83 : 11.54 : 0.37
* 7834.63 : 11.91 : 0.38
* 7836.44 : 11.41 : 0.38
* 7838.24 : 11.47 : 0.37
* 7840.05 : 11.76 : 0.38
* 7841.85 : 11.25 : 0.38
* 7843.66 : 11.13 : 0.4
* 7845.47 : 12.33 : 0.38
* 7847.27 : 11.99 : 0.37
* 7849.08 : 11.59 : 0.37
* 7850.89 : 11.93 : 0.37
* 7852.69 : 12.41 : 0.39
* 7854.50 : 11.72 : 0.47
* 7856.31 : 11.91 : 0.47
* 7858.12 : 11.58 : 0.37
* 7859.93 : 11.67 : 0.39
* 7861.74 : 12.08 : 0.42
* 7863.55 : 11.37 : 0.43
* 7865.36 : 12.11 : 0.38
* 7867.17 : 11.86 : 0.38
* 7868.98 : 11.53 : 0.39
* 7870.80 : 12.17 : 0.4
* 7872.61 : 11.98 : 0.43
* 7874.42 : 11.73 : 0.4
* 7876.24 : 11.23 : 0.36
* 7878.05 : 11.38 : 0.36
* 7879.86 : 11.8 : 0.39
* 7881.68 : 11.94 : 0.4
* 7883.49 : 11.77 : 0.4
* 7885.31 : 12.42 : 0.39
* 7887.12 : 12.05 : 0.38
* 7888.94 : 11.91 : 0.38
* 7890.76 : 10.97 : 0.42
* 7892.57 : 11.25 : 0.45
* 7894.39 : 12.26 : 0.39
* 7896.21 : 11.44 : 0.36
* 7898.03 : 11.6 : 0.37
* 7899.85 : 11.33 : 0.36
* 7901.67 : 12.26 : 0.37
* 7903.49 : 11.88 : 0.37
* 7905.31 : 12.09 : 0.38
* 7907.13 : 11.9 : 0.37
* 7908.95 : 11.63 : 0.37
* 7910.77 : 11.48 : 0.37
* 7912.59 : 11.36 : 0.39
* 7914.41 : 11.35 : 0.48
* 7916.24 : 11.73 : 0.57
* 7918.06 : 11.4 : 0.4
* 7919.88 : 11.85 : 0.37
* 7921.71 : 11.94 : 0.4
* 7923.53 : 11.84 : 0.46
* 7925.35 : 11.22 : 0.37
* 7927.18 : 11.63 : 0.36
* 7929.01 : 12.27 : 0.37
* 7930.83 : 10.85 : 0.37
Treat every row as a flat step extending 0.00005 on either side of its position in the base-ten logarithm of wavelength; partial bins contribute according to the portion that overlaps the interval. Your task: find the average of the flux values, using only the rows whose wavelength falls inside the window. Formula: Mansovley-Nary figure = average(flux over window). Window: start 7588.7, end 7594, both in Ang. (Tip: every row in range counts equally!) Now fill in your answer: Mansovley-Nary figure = 12.2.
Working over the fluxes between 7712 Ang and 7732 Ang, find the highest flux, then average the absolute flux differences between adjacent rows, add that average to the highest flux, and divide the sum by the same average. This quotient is 21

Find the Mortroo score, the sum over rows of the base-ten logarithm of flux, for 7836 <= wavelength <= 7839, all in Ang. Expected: 2.12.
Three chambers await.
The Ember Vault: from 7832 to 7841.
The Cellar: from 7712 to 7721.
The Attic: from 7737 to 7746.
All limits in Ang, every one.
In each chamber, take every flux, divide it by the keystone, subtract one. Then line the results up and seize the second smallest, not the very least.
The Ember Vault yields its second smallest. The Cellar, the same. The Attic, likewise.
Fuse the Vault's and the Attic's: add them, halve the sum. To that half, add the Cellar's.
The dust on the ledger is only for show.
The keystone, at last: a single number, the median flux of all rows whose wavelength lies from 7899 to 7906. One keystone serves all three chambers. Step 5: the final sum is -0.106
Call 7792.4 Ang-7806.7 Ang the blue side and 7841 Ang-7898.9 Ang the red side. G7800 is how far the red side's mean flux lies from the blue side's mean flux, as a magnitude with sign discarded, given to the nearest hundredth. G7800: 0.10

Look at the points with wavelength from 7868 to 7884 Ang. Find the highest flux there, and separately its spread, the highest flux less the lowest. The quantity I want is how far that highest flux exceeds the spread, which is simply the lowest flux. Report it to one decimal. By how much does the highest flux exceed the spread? 11.2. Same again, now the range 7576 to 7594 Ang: 11.5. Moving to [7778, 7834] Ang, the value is 10.9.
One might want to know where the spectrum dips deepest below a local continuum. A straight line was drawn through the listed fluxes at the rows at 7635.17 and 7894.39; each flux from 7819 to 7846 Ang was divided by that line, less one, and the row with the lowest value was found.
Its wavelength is 7843.66 Ang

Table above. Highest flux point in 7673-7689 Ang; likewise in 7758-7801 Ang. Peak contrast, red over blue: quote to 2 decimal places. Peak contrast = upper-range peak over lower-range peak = 1.01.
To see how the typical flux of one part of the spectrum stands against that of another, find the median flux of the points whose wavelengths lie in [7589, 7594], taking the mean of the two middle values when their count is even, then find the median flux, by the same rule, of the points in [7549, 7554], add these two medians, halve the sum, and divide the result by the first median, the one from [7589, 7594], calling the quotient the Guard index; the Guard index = 0.99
